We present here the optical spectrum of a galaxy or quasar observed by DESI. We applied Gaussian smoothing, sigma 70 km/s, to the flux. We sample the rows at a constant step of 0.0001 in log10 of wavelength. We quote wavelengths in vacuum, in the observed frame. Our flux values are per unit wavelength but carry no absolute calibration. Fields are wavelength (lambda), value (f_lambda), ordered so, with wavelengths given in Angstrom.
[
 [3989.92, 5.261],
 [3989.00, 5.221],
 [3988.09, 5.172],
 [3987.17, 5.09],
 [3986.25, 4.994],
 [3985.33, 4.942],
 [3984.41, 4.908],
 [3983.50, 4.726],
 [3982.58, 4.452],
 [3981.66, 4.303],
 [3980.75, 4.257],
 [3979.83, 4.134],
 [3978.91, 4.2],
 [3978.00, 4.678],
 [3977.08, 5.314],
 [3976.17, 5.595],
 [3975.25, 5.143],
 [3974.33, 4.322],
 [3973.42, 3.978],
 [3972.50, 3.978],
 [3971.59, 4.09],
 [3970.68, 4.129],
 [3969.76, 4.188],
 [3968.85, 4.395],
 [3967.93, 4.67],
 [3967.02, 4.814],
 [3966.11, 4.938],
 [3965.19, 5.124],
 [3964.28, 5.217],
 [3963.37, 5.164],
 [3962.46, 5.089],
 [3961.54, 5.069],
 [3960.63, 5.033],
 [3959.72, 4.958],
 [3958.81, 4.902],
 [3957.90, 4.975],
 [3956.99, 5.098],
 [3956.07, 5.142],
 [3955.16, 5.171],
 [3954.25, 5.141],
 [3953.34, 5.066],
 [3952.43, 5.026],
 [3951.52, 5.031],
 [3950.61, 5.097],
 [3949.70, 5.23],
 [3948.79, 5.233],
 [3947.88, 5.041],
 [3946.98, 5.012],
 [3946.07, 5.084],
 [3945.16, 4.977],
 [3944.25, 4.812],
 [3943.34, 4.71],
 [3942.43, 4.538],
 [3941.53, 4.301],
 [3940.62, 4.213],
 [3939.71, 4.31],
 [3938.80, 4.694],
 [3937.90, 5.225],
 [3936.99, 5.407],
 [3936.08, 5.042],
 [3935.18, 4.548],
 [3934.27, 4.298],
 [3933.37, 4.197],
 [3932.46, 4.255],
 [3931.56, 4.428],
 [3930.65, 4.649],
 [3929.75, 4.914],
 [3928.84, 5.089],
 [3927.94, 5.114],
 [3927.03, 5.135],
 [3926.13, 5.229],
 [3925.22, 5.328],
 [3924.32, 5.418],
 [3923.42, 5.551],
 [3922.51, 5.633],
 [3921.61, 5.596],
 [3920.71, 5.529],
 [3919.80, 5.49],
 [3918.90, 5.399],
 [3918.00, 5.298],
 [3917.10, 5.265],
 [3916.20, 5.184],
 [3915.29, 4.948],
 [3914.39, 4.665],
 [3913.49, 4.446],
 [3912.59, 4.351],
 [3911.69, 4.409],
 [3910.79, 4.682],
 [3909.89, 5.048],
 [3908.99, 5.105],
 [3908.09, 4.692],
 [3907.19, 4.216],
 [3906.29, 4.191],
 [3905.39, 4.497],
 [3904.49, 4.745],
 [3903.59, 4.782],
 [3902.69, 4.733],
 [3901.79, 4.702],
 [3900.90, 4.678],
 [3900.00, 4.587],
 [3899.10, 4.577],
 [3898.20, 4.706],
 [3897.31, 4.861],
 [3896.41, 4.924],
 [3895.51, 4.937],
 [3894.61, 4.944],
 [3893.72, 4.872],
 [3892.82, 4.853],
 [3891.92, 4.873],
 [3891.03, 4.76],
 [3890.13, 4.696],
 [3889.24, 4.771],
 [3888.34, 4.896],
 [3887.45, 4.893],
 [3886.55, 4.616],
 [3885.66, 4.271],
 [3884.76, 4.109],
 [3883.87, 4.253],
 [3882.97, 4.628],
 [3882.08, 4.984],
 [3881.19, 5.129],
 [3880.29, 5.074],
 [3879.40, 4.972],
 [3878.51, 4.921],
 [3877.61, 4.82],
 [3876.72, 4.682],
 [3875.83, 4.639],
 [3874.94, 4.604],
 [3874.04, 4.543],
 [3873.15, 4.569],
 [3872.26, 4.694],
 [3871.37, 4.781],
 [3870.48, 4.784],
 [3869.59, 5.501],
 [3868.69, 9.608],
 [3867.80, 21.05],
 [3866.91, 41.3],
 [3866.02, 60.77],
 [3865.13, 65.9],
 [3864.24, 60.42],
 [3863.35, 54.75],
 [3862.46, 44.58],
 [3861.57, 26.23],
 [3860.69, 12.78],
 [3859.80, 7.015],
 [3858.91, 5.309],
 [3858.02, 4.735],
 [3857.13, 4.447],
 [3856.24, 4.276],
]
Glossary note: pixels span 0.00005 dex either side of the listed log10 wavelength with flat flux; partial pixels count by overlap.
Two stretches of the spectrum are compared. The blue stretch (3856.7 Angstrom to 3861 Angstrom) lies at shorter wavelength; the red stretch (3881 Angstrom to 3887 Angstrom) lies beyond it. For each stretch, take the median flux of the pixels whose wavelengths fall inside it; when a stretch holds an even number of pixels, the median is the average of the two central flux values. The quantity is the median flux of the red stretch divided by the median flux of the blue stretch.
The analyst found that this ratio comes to 0.87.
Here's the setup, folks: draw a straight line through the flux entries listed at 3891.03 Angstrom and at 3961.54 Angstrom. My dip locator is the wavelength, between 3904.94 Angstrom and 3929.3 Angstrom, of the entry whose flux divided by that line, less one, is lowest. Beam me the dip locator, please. 3906.29 Angstrom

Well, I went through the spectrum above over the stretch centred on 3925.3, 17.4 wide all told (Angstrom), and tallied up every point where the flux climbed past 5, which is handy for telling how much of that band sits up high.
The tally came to 14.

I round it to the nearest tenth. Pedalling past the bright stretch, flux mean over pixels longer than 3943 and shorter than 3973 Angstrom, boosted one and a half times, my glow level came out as 7.3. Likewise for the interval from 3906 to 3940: 7.4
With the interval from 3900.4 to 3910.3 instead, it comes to 7.0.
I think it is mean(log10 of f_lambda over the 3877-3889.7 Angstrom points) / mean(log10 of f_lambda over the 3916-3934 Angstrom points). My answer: 0.95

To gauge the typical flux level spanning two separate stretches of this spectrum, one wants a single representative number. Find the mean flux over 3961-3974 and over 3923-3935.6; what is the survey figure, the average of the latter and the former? 4.75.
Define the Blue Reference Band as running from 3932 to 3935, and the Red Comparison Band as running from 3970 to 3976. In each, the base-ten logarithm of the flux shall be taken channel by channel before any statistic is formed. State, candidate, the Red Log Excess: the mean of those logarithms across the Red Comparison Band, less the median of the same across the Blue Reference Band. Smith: 0.00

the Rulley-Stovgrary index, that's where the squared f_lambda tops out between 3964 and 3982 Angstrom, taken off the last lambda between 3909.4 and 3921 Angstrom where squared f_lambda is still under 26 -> -60.9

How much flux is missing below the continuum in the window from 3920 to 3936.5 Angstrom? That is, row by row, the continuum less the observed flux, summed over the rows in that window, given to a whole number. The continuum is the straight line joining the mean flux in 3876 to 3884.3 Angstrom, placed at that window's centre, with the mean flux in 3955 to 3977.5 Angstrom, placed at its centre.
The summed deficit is -3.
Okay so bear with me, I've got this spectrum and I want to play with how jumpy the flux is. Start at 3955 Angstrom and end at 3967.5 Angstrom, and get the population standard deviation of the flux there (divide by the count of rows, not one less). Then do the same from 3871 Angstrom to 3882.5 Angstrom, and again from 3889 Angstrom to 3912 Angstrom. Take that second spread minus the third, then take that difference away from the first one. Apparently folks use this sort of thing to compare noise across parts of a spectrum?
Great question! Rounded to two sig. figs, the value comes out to 0.14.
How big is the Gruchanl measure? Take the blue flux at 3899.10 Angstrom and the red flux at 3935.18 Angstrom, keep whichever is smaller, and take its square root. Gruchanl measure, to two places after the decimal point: 2.13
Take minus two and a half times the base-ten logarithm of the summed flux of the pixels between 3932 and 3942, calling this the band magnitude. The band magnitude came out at -4.26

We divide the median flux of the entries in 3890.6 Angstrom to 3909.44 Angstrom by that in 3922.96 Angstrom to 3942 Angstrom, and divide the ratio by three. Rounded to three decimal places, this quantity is 0.322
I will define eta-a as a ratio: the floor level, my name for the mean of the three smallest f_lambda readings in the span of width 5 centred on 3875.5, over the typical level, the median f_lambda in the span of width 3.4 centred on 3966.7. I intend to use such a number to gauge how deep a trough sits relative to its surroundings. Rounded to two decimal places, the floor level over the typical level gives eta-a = 0.94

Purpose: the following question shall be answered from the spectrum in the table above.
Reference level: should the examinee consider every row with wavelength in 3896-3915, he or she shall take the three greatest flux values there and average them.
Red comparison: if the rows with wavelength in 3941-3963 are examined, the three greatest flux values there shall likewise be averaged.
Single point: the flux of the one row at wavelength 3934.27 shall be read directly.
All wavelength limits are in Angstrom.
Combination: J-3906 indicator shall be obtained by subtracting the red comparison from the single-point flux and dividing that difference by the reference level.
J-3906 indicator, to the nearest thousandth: -0.182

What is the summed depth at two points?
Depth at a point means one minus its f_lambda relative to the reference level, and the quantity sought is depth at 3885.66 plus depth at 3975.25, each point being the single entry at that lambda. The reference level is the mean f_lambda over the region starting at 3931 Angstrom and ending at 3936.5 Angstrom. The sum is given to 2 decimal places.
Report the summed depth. -0.11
